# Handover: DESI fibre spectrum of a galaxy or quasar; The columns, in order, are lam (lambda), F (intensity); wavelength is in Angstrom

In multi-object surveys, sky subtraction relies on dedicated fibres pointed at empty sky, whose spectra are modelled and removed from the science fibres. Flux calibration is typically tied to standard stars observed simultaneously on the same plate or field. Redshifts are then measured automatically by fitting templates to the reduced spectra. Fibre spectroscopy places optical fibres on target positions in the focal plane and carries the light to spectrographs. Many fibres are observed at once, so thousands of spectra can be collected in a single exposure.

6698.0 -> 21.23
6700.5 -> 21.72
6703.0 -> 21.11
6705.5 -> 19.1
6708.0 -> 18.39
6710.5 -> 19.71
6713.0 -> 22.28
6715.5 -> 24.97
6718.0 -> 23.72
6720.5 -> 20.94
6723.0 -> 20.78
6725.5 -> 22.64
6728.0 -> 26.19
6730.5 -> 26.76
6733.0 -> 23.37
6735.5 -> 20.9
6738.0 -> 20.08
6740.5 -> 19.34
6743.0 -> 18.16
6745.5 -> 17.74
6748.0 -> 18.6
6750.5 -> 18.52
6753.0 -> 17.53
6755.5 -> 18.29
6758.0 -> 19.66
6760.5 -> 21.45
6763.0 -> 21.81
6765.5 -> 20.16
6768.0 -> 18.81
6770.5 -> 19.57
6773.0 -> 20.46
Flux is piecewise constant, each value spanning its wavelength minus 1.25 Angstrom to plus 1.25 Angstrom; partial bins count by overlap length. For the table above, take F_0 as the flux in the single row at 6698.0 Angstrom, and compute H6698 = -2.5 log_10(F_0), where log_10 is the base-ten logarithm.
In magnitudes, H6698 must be -3.32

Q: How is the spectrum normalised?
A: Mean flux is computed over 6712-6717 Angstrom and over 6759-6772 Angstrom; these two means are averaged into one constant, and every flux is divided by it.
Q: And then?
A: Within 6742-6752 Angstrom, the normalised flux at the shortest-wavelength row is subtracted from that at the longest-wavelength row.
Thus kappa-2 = 0.02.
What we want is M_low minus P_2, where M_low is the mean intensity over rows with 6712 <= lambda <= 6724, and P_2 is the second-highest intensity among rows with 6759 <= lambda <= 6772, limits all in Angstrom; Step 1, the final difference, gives 1.1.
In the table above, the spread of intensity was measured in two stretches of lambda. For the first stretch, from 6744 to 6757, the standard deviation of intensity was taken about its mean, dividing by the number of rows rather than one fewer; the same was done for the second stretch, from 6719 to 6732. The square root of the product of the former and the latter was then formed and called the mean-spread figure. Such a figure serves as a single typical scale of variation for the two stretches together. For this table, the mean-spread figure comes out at 1.04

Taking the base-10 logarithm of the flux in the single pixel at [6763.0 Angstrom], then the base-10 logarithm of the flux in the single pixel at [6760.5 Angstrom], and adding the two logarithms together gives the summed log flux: 2.67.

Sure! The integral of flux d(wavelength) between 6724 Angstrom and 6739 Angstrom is 350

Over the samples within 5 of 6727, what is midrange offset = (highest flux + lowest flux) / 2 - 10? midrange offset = 13.8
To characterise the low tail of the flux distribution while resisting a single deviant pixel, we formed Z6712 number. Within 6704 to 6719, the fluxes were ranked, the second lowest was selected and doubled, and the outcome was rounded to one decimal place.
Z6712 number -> 38.2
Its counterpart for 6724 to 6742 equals 40.2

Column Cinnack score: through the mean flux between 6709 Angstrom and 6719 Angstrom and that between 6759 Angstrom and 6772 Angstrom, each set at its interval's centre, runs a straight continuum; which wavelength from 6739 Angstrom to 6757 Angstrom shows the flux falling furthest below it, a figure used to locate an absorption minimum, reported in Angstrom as 6745.5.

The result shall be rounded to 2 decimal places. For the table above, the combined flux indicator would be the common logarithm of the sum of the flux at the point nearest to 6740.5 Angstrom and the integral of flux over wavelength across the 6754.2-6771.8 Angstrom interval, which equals 2.57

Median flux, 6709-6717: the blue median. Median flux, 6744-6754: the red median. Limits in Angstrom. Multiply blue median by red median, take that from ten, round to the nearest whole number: -394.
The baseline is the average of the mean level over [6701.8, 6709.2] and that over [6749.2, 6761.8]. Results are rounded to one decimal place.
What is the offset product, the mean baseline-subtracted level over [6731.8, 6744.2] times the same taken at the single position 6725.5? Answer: 3.5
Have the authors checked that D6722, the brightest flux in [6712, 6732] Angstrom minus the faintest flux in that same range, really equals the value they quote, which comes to 6.0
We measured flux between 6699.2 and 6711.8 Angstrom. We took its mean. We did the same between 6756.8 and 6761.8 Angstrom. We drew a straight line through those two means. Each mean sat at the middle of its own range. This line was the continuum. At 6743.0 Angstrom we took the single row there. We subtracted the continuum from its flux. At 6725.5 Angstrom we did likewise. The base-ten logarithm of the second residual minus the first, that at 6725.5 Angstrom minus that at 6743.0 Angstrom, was 0.67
